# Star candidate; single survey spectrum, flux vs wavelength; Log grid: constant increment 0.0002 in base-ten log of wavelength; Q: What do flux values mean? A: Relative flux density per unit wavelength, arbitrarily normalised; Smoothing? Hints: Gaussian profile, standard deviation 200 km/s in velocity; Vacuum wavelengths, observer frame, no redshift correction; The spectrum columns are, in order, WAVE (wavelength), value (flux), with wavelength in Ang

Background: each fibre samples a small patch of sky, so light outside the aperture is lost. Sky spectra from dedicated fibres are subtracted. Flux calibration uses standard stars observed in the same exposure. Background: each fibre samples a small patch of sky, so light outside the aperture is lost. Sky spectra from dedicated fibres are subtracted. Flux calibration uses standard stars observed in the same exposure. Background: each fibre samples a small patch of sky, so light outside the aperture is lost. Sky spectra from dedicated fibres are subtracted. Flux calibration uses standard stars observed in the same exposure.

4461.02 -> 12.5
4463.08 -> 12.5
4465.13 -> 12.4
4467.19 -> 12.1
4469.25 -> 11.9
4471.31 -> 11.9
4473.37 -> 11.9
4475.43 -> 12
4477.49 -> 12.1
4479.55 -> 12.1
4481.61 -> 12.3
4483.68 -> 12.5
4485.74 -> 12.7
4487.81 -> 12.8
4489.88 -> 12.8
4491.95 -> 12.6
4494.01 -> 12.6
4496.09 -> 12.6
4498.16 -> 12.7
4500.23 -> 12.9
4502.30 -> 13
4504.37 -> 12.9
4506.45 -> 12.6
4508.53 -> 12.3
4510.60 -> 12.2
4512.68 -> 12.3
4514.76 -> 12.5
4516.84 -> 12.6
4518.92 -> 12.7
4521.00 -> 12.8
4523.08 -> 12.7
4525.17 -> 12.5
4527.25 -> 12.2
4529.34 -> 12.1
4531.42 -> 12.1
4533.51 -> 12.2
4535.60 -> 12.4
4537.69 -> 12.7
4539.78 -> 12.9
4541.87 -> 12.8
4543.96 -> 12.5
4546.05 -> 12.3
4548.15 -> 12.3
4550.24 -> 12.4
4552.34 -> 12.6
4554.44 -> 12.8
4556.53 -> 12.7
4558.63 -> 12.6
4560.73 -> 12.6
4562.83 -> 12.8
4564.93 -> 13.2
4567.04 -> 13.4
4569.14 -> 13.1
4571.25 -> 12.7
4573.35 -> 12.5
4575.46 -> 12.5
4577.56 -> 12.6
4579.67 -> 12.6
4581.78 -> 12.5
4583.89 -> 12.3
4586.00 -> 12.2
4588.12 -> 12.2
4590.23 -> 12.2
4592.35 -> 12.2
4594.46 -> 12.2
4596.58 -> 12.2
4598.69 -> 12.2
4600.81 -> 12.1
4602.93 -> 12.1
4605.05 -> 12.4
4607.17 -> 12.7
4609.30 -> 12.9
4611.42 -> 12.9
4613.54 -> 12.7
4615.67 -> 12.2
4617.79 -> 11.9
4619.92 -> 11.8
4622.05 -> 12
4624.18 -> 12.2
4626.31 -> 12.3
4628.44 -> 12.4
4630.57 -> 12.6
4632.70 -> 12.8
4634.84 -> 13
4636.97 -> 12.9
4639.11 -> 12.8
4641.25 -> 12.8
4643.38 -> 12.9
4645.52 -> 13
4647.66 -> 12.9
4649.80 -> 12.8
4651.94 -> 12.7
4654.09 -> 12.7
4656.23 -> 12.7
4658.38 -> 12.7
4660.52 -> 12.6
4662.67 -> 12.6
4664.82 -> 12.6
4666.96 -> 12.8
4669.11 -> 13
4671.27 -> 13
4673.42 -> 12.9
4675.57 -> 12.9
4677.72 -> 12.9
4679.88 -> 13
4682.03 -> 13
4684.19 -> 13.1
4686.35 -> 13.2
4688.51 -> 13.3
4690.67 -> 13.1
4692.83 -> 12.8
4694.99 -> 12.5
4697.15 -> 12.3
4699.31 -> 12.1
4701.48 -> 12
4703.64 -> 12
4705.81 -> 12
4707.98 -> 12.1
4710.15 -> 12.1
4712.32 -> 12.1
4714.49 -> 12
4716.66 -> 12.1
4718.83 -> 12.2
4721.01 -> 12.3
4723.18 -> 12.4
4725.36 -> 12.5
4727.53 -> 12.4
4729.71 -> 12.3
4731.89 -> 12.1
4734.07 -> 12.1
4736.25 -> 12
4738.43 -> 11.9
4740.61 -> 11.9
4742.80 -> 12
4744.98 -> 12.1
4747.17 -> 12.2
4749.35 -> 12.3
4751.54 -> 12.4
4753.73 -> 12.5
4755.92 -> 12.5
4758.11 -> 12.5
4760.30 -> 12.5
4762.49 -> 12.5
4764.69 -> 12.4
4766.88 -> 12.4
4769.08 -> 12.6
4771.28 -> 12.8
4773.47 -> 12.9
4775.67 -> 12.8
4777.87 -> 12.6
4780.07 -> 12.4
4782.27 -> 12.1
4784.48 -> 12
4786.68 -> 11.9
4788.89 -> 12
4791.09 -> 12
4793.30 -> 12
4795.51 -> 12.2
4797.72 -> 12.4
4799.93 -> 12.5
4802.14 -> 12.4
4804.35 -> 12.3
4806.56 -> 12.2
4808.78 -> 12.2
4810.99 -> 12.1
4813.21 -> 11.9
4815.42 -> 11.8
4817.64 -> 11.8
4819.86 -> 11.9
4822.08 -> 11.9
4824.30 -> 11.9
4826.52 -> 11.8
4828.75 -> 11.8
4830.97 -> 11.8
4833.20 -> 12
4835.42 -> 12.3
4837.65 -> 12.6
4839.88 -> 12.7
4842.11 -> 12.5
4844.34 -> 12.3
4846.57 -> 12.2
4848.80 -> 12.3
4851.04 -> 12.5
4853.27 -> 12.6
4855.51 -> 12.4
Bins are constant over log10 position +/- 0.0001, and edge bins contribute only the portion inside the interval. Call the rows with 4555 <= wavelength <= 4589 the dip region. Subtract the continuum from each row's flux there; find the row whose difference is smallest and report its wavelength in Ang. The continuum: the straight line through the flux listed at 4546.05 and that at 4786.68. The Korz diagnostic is 4586.00 Ang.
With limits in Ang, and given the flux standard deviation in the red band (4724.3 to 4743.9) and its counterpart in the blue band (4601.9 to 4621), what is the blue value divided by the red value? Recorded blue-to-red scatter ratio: 1.9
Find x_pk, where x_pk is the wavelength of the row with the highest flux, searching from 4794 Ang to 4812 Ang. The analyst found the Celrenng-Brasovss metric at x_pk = 4799.93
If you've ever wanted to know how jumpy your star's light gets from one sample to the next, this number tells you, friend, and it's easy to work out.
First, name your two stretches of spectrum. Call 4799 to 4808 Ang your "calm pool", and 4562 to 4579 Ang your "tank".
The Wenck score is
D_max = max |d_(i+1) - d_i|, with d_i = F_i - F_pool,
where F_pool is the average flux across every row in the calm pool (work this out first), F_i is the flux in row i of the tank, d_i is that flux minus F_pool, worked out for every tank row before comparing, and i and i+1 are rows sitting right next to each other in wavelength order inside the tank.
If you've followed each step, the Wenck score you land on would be 0.40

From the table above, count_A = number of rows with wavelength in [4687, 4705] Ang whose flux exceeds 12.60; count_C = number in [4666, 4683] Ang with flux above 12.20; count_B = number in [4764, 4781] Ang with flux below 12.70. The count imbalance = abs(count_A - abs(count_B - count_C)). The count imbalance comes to 0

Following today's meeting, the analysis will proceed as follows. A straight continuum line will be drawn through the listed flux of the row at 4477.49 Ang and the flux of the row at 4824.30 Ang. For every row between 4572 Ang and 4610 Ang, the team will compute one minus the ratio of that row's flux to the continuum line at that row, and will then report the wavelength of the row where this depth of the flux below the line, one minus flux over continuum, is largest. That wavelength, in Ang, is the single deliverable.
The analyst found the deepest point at 4600.81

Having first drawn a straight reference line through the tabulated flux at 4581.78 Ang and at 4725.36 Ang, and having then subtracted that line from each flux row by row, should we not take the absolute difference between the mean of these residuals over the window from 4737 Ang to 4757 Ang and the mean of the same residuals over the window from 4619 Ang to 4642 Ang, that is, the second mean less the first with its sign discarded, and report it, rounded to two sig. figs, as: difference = 0.31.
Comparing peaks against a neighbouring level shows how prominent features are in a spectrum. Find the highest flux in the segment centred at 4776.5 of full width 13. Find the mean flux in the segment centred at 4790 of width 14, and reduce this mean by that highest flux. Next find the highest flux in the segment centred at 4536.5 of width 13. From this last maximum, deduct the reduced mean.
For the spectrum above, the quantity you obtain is 13.8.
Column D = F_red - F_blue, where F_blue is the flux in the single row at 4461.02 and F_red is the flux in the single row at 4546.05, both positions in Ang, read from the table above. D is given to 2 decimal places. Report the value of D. -0.20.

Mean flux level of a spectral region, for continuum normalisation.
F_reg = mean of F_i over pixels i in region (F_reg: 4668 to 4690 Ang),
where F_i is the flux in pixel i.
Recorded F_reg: 13.0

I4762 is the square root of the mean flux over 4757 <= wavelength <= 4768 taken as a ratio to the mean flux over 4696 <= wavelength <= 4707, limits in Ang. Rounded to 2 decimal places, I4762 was 1.02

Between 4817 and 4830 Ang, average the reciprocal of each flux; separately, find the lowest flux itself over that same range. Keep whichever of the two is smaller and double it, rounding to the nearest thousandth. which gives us 0.169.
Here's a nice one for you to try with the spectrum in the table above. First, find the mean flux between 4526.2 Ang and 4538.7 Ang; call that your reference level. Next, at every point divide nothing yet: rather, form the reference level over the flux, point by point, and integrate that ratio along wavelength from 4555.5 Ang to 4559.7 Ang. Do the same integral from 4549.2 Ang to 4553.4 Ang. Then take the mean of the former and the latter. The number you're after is 4.10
